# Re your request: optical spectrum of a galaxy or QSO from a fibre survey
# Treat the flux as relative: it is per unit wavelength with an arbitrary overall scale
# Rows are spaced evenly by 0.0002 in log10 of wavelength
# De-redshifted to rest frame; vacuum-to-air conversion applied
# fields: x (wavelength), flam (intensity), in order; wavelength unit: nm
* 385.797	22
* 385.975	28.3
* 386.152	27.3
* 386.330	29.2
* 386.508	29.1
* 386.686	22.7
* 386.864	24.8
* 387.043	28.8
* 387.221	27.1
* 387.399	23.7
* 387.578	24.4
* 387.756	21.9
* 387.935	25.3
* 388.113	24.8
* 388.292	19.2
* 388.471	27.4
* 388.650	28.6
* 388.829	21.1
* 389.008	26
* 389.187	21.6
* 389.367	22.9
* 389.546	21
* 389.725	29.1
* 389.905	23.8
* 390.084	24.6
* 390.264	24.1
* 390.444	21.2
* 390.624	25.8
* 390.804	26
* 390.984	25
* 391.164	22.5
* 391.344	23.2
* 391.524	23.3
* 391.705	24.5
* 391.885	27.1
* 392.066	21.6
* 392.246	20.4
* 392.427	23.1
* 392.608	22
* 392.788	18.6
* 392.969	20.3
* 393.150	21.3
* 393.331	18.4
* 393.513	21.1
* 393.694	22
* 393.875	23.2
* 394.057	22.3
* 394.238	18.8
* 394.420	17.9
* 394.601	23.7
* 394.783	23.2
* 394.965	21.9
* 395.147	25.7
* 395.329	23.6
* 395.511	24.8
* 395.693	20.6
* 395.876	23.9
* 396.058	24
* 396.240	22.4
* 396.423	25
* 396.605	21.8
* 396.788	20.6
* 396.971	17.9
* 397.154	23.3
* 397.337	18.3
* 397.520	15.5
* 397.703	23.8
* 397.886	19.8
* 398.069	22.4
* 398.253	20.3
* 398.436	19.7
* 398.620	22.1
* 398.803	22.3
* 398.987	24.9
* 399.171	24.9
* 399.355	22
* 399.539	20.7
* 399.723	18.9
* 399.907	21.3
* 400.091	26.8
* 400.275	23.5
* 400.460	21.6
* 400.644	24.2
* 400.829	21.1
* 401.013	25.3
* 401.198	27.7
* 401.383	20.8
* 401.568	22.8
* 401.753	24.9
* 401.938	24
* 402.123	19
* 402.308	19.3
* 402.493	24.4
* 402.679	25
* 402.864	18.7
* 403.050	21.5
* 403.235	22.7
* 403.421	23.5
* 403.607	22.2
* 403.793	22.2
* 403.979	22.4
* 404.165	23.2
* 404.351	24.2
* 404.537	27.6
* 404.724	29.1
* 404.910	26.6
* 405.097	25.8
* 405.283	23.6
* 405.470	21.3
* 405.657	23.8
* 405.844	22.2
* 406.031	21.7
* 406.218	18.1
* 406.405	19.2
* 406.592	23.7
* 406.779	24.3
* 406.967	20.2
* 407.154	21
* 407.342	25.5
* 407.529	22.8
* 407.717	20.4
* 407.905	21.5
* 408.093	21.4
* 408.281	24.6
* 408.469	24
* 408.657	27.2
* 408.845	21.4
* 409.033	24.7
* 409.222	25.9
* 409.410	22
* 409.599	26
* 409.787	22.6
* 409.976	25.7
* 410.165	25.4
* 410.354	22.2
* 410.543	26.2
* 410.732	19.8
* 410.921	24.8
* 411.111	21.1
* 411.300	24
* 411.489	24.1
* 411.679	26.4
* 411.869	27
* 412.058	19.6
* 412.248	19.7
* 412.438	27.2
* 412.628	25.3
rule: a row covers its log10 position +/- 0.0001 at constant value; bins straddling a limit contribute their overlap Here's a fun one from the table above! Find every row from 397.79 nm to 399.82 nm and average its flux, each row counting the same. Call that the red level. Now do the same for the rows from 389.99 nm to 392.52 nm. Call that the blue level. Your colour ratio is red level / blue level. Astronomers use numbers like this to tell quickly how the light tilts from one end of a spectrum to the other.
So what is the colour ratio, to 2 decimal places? 0.91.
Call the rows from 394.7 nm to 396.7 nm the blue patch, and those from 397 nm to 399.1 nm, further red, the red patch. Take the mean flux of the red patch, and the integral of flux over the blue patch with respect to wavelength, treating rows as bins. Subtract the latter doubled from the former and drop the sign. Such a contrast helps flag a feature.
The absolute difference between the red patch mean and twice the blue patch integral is 72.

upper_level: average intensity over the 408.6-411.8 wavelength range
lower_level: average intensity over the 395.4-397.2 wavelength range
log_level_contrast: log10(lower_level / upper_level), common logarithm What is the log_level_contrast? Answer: -0.031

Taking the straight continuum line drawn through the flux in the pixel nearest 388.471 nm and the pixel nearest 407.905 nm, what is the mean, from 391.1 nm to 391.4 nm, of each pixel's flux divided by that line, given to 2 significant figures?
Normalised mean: 0.86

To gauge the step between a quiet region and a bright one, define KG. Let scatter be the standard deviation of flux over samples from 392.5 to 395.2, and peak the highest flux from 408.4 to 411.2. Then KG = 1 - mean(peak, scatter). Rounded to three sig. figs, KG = -13.7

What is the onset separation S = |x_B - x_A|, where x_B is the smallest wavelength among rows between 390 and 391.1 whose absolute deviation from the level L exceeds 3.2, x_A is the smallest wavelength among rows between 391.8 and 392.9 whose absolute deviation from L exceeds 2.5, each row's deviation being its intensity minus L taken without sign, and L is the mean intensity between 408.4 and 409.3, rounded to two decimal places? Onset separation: 1.62 nm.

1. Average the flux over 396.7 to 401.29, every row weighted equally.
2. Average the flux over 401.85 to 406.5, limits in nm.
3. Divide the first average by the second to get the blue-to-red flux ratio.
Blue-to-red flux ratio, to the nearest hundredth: 0.96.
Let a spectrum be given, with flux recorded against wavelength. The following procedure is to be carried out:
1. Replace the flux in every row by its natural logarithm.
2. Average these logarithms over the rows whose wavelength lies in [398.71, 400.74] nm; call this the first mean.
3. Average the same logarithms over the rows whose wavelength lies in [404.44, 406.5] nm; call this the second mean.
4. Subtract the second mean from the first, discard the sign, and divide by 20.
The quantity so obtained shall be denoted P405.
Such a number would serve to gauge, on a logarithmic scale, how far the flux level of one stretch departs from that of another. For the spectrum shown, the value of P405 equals 0.0013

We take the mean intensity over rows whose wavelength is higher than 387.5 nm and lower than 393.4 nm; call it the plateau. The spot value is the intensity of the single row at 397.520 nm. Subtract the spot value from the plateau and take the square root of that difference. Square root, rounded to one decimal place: 2.8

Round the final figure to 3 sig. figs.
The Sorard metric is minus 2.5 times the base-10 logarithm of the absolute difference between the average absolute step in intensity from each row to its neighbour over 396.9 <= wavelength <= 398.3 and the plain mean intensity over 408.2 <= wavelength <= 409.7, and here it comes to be -3.26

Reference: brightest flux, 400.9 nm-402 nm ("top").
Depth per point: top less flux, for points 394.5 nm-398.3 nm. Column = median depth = 5.3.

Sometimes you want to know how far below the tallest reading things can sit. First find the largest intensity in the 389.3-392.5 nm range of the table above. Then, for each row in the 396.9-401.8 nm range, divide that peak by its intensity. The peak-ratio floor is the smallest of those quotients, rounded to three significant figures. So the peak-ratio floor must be 1.05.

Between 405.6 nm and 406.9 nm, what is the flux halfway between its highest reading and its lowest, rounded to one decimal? 21.2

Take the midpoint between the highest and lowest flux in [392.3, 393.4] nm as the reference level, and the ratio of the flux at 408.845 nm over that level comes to 1.03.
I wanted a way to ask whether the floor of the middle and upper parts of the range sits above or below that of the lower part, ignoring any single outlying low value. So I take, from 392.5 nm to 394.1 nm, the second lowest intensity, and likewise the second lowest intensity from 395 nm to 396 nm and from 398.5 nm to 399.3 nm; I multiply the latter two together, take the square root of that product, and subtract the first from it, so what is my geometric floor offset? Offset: 4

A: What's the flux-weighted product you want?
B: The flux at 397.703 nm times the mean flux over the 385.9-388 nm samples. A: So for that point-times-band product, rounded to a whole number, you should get 620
